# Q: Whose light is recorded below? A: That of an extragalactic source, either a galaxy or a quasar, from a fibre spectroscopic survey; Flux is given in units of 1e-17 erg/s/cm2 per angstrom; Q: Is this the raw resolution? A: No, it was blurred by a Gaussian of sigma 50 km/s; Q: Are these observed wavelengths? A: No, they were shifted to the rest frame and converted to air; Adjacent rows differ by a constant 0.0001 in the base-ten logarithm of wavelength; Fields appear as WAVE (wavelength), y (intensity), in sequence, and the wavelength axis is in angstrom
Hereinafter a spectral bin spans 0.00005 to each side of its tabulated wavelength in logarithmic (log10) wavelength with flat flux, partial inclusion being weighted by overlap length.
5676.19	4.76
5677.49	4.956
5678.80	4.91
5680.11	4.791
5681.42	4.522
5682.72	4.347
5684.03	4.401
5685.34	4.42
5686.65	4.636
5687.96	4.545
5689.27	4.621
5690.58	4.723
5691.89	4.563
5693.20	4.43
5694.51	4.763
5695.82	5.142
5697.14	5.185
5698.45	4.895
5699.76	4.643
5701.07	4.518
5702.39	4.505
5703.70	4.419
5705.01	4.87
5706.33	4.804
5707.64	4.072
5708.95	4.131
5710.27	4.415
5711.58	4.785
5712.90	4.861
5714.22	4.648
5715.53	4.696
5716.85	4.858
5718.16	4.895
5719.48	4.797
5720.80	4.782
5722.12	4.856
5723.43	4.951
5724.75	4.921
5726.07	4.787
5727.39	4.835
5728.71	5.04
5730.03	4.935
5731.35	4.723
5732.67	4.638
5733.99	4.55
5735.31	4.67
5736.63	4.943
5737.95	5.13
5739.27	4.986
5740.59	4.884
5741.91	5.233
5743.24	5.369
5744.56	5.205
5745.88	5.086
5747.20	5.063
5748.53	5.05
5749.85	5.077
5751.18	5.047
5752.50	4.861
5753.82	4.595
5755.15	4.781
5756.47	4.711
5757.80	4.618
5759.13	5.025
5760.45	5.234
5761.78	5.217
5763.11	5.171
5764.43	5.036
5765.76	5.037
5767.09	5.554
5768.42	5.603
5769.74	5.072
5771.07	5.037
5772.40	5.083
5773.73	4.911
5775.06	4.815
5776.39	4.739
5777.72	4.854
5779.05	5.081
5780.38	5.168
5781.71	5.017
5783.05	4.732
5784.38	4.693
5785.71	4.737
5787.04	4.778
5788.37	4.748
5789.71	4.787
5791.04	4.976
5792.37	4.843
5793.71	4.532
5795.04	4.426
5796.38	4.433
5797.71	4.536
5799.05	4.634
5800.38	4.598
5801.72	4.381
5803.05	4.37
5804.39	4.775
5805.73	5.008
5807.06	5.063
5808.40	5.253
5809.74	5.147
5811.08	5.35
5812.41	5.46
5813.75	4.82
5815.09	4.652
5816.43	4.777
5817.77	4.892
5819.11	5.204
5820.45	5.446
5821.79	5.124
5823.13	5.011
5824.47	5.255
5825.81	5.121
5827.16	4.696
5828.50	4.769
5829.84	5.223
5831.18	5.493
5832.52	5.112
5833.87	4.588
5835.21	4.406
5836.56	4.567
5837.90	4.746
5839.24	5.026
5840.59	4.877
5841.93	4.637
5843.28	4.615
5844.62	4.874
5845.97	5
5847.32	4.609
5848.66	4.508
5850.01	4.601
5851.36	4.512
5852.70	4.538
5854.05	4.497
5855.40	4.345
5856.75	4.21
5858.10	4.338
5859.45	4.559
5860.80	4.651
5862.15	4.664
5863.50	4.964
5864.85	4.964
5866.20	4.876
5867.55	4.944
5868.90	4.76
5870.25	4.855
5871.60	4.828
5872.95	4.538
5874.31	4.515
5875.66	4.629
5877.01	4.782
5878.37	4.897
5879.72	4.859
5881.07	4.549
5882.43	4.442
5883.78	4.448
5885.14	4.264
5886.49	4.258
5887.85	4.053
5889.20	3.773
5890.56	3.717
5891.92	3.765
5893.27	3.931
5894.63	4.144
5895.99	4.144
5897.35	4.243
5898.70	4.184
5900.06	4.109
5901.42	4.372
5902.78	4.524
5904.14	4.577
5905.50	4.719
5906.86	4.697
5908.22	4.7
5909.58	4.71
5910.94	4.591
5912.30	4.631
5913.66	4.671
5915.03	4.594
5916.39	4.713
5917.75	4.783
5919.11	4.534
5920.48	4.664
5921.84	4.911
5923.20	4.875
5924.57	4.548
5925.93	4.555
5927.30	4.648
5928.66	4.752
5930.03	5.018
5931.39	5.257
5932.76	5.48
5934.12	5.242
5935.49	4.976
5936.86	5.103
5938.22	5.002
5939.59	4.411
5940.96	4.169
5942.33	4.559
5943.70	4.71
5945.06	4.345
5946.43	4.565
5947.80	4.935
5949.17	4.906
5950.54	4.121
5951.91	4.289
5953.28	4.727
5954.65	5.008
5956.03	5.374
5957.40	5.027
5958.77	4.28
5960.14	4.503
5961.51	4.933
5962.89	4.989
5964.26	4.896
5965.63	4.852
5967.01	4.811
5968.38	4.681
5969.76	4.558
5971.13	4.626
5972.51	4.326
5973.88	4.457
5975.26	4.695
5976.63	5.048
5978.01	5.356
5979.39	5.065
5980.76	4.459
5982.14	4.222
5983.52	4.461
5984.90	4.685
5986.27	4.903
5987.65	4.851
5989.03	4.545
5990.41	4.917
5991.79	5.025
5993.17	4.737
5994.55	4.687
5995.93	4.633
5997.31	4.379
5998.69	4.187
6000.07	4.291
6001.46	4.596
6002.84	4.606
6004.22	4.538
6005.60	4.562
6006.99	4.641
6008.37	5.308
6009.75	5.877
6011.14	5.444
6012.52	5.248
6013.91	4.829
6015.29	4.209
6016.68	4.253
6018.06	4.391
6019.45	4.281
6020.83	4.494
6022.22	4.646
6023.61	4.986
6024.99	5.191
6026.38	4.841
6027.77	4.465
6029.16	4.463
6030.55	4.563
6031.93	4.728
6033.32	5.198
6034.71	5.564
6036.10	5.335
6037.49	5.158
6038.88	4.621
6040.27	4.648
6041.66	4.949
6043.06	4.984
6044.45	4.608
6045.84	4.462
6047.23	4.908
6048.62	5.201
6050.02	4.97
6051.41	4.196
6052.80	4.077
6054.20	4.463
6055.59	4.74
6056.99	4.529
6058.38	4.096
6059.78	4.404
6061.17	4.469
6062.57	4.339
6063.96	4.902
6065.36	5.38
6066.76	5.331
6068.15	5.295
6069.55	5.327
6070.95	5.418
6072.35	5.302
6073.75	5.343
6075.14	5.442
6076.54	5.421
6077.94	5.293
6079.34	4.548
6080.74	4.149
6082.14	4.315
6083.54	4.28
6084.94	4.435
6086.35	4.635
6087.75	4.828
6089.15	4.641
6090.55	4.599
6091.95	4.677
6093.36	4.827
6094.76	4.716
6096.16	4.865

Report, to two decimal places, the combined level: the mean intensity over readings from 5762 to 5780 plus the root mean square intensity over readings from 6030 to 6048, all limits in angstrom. 9.99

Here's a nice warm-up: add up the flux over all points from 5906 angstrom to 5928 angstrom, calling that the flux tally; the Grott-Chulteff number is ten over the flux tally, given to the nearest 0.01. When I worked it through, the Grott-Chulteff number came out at 0.13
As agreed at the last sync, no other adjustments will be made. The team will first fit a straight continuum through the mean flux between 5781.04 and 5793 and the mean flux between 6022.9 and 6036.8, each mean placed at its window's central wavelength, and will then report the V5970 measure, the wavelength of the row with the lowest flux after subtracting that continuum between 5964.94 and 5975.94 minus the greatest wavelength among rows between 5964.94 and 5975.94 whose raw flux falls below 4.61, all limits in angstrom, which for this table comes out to -1.4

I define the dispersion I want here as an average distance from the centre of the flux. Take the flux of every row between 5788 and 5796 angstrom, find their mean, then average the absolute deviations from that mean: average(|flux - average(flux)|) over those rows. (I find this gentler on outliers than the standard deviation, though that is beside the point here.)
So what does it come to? 0.16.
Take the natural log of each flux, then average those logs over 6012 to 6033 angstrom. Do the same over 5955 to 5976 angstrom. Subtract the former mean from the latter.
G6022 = 0.02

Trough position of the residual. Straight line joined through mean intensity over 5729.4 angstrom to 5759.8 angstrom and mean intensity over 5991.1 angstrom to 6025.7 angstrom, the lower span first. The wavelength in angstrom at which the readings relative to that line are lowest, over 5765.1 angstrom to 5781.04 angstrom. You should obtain 5776.39 angstrom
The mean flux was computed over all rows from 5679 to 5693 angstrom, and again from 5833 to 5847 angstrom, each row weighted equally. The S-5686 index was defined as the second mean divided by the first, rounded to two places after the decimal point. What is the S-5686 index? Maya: 1.04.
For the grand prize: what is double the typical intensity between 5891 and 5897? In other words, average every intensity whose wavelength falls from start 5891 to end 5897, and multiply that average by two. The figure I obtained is 8.0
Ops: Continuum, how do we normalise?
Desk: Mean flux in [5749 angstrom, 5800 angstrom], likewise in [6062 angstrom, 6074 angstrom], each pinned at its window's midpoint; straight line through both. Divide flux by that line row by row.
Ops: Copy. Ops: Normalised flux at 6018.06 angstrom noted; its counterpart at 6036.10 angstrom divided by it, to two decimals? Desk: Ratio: 1.21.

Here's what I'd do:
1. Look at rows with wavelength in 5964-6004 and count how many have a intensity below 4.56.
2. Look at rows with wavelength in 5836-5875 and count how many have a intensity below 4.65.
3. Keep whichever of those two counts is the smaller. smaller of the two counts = 10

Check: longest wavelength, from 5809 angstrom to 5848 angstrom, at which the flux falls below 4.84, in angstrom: 5847.32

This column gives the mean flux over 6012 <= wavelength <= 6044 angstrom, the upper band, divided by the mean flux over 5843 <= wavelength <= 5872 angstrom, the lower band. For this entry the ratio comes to 1.02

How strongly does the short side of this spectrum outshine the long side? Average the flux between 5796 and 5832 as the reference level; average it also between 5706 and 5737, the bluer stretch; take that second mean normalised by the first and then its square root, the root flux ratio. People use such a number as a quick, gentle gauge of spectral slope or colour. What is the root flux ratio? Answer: 0.978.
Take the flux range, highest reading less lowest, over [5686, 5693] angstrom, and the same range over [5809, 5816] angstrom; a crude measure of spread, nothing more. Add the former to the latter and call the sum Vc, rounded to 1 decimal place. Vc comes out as 1.0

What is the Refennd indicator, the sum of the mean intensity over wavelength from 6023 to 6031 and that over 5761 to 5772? 10.0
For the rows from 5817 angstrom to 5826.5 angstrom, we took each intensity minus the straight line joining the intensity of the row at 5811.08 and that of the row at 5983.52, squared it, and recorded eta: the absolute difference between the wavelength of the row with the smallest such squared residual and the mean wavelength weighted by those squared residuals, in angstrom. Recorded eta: 4.4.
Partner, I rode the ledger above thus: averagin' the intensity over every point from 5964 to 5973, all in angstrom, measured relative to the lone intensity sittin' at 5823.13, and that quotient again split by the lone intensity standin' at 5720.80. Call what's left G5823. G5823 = 0.195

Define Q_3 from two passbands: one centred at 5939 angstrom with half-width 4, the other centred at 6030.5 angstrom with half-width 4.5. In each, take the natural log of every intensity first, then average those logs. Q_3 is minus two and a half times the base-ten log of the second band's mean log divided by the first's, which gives -0.02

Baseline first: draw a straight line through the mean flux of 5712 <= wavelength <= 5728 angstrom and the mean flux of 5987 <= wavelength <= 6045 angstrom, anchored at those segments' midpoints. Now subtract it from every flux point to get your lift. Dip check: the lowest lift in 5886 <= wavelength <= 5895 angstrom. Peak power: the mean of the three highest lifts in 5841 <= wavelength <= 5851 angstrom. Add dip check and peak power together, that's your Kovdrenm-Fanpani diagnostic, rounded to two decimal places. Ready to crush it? -1.04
